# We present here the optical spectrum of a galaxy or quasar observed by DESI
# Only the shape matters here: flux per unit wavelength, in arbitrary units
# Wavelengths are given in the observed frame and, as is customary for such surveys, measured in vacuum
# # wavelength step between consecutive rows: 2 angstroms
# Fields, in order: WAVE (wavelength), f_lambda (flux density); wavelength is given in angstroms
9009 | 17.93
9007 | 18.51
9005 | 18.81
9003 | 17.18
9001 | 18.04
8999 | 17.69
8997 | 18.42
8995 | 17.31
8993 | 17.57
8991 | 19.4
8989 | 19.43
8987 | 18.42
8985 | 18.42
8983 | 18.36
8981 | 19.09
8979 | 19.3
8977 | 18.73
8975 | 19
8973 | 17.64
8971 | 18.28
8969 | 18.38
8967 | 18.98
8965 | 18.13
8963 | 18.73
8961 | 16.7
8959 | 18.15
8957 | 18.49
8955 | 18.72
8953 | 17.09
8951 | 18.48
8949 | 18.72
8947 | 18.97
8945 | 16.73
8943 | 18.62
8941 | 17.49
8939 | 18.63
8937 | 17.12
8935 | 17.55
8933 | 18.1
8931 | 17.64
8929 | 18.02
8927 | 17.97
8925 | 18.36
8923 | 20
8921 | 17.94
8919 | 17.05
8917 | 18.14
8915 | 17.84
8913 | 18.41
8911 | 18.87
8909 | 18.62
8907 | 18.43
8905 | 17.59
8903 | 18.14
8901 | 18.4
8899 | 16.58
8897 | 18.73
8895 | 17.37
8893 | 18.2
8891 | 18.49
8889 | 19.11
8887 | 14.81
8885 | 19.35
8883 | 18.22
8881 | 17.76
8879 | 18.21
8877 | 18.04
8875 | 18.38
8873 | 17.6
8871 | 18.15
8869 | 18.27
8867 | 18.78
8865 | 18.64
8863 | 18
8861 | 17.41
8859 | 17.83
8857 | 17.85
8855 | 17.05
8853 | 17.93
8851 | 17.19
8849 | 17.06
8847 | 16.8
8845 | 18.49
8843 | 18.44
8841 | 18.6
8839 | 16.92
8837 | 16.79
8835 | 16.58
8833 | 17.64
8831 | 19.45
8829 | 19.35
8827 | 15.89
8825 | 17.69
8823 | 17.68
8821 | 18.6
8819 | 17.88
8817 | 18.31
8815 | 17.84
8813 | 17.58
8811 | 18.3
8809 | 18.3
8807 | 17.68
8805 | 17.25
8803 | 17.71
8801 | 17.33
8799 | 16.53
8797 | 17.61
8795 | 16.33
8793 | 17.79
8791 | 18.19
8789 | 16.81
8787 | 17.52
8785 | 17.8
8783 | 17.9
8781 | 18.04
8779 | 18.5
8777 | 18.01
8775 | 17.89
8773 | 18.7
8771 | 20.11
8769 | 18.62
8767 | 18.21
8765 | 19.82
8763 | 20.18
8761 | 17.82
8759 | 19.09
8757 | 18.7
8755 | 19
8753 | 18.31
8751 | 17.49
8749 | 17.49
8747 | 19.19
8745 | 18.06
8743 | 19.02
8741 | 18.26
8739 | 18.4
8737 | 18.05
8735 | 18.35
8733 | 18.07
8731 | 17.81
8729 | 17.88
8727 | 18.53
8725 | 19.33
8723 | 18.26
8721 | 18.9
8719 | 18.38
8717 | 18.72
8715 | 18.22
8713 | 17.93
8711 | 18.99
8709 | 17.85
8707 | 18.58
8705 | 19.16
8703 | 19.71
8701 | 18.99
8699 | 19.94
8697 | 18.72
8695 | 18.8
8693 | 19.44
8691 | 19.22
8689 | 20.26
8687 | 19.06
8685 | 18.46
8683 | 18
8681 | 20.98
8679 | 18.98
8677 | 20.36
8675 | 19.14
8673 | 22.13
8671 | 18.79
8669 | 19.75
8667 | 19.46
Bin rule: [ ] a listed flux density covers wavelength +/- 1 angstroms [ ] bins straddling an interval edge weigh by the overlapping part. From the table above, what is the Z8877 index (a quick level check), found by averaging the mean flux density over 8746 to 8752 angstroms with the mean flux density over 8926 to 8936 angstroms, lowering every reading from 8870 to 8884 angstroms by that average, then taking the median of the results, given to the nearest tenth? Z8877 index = 0.2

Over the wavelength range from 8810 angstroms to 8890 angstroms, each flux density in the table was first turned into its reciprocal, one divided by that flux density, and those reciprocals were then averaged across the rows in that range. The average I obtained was 0.0561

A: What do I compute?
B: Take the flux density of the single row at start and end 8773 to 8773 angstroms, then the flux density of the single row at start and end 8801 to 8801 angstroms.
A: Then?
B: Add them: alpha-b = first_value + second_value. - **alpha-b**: 36.0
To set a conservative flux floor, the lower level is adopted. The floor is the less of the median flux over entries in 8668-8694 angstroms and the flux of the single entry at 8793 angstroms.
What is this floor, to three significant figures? 17.8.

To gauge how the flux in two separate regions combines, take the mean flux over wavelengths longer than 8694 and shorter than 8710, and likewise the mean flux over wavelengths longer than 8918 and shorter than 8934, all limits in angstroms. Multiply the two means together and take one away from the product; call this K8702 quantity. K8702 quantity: 343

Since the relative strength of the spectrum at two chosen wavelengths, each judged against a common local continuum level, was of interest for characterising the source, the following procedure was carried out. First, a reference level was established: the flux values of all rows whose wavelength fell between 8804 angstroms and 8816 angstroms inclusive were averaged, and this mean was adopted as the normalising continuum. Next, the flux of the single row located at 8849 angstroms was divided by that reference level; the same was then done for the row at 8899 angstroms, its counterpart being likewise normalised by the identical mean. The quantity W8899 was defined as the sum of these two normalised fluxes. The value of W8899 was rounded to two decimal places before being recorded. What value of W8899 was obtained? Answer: 1.89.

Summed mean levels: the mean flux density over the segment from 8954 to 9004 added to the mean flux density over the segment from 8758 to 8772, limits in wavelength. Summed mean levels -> 37.5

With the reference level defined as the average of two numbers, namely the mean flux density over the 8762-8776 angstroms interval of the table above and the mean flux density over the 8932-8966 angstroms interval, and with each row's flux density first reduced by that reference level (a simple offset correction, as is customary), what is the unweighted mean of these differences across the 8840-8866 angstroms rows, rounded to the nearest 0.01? -0.76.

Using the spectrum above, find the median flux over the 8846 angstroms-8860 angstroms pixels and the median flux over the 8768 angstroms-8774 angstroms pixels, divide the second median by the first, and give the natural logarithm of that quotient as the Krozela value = 0.084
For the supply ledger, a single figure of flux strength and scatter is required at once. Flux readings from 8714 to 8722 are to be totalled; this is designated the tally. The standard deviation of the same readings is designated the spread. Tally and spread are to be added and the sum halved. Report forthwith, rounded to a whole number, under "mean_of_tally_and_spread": 37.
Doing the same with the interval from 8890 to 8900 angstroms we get 45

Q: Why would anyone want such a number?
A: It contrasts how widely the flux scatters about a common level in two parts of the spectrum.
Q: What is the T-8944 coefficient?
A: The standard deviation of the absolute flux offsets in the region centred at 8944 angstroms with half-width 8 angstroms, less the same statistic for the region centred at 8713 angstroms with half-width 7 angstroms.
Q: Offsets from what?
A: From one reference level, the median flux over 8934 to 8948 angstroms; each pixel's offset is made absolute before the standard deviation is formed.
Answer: 0.02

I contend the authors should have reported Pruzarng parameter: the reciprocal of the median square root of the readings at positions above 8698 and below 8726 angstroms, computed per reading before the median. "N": 0.231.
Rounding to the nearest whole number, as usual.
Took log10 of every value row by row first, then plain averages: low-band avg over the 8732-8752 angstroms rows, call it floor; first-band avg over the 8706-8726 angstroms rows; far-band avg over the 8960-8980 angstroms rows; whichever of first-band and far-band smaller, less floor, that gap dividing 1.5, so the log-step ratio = 446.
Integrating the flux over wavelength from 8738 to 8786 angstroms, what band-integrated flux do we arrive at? 889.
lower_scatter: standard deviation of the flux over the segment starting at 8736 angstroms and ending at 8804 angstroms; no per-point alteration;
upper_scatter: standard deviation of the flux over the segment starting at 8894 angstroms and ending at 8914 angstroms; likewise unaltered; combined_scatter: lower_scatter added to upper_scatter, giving 1.6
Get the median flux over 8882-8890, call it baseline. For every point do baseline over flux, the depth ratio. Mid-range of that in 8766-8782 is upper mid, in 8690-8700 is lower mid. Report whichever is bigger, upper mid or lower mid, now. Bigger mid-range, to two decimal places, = 0.99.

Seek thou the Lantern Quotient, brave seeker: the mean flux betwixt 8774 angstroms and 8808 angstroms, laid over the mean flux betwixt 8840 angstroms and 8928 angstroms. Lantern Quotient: 0.98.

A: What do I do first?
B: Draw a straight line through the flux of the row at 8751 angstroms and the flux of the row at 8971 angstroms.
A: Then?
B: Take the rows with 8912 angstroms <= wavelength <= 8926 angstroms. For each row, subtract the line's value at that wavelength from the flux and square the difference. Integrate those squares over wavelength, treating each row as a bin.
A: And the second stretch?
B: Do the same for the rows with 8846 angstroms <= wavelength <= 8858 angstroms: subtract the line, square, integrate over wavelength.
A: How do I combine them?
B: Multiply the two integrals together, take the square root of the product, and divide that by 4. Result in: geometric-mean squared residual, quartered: 1.9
